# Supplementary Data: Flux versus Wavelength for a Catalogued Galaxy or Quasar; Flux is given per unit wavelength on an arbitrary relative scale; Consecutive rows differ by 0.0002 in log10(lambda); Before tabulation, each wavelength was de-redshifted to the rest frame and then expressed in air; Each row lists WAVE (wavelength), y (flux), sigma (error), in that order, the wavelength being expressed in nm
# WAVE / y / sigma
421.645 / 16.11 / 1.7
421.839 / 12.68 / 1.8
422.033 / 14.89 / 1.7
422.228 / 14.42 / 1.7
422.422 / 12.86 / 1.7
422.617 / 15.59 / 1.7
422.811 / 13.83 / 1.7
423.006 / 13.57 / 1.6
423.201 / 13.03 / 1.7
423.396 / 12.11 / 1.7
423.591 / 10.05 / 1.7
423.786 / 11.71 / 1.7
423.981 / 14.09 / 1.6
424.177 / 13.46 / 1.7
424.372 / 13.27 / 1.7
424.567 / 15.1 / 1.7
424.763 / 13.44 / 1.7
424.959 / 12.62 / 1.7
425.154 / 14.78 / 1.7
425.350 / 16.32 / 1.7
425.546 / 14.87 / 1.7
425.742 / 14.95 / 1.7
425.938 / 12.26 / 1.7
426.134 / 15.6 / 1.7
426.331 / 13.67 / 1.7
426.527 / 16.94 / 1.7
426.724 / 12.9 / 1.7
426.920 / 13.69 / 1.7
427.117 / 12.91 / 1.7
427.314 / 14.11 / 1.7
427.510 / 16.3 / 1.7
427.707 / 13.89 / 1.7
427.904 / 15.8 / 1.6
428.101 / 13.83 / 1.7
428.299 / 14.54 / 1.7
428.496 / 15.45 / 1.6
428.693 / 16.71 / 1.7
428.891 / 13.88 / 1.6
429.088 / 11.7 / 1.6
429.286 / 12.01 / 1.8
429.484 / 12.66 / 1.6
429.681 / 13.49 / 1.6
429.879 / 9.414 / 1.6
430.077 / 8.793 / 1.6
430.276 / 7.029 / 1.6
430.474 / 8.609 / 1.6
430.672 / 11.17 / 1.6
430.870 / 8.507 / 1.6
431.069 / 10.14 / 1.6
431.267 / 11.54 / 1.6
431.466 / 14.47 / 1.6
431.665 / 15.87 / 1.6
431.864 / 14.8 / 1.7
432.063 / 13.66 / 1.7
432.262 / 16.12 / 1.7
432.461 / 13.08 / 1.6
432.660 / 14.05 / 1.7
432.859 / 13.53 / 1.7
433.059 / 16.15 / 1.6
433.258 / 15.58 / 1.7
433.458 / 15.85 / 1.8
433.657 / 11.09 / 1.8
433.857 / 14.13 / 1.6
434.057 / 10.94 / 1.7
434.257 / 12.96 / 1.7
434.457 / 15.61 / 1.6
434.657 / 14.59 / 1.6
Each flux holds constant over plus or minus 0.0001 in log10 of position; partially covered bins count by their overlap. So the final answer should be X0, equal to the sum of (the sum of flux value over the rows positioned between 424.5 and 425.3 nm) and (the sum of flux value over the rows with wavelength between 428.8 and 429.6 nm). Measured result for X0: 106.2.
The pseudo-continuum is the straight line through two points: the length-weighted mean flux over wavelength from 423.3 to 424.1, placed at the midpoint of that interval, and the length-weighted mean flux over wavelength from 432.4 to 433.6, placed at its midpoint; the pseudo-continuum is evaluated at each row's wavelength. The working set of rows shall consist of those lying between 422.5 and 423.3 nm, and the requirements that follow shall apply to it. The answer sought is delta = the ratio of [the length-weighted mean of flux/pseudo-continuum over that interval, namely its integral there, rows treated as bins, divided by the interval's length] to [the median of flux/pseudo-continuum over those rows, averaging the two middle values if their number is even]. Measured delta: 1.02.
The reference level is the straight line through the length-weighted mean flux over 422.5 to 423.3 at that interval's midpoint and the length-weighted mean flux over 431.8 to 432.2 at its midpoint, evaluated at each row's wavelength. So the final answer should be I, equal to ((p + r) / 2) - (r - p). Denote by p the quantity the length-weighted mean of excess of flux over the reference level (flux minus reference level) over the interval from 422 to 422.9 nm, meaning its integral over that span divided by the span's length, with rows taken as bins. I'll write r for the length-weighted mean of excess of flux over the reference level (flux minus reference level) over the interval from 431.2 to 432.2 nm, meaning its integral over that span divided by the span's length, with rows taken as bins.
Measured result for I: 0.6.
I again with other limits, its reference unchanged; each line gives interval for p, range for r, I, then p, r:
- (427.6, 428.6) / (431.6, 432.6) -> 0.7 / 0.5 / 0.28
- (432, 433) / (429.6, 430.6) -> 2.1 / -0.2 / -4.83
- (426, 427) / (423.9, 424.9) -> 0.7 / 0.4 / -0.21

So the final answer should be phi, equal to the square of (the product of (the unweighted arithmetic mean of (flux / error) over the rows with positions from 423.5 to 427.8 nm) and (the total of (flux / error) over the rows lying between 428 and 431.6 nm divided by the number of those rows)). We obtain 3600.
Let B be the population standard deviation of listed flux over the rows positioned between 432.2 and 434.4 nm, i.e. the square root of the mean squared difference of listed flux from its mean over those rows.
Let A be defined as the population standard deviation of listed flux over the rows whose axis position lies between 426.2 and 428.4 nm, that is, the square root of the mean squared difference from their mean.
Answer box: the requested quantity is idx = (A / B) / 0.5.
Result 1.4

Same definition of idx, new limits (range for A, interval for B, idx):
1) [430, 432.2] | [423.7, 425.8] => 4.6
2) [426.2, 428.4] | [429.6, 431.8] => 1.0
